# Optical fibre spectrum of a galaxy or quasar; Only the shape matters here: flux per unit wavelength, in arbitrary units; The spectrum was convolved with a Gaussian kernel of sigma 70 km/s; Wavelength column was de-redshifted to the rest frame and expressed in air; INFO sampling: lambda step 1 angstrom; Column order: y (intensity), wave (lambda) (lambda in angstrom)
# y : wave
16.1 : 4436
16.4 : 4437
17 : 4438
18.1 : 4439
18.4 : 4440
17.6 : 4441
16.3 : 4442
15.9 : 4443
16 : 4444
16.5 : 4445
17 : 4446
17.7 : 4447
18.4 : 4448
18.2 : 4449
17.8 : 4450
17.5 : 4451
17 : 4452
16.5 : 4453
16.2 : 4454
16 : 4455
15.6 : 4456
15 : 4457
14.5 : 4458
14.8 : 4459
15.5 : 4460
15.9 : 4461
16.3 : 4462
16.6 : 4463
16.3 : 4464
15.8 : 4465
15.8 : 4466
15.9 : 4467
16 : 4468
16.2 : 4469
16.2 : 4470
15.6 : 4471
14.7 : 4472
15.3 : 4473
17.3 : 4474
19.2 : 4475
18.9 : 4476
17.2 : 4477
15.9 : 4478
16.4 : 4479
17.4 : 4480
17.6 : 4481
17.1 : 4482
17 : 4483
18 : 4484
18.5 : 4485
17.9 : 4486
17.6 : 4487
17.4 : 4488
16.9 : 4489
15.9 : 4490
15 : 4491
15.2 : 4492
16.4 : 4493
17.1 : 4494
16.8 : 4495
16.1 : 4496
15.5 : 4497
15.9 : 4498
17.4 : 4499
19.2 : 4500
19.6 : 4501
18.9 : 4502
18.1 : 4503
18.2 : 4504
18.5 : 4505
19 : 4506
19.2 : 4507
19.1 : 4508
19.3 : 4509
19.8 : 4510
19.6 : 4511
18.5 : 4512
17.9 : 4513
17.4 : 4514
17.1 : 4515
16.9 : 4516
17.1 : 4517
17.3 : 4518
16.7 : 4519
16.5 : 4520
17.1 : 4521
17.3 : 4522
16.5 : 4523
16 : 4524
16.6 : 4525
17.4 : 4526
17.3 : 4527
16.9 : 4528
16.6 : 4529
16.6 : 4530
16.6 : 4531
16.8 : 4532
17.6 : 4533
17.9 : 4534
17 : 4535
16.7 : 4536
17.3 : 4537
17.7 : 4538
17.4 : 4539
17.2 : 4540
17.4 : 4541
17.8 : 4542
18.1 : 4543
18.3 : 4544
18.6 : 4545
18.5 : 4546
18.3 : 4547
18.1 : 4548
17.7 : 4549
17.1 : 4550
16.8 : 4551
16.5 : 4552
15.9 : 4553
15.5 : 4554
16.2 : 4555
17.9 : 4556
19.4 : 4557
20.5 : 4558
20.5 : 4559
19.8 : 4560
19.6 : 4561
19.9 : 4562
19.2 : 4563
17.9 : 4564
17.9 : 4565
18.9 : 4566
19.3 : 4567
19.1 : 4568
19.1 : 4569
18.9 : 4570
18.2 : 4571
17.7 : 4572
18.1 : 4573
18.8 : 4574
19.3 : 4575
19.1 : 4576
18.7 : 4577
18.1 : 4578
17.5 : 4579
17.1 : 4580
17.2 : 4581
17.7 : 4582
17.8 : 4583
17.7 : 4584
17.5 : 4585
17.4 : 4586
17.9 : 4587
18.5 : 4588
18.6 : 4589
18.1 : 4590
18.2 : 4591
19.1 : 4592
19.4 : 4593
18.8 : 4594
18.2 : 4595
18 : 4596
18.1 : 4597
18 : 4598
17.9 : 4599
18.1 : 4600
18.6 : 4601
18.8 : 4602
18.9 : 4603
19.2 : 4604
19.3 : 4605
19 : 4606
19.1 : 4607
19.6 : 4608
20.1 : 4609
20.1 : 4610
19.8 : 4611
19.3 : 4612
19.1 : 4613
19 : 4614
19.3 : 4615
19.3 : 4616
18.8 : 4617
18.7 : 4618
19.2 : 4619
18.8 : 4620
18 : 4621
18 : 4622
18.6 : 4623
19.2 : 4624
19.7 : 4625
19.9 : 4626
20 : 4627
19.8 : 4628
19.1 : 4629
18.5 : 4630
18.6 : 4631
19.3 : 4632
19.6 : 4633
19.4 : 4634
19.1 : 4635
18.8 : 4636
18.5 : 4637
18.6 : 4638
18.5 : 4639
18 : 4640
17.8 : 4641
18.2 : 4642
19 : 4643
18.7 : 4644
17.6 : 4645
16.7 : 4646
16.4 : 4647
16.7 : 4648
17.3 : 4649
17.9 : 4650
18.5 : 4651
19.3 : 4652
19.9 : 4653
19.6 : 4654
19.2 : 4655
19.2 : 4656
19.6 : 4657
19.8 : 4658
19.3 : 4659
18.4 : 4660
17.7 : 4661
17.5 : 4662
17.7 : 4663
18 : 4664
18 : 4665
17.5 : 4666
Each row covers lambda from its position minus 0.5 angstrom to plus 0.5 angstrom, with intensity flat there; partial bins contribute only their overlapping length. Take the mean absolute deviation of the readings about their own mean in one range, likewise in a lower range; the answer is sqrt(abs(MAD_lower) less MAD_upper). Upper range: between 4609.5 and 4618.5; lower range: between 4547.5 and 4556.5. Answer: 0.65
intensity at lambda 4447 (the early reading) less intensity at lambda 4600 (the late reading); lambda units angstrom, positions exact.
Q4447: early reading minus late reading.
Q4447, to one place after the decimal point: -0.4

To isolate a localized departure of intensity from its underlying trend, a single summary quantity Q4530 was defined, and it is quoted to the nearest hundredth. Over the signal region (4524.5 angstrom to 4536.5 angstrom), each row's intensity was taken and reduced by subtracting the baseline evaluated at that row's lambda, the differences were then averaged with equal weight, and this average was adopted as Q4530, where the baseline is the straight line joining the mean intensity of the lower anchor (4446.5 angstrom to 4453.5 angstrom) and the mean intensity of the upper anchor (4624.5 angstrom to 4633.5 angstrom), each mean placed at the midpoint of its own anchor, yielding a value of -1.40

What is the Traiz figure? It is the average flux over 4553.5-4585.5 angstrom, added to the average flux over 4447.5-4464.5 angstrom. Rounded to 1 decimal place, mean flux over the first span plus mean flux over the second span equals 34.8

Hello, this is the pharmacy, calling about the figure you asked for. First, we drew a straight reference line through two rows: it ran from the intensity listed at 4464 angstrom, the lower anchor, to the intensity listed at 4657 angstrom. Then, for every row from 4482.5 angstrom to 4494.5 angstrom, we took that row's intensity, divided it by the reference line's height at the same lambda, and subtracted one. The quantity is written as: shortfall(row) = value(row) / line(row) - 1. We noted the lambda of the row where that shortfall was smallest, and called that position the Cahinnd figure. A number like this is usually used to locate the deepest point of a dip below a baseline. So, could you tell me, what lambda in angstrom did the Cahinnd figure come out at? 4491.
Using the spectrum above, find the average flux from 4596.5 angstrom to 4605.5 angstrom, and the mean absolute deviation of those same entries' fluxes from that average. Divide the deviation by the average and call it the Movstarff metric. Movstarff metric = 0.025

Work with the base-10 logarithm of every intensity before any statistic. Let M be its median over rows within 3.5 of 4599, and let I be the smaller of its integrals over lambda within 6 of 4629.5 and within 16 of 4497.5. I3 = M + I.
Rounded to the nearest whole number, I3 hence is 17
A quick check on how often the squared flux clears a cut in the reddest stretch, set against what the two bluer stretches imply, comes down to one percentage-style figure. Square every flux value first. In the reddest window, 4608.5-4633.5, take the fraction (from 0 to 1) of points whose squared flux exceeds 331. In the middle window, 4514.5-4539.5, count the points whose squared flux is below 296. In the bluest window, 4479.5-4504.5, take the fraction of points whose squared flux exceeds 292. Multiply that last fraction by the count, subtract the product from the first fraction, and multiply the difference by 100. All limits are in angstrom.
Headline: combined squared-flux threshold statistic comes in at -868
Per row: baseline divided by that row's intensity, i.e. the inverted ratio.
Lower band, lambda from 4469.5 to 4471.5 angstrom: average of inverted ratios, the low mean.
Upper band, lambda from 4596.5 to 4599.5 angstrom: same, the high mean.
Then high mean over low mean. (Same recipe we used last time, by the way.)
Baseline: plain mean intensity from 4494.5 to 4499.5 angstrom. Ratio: 0.88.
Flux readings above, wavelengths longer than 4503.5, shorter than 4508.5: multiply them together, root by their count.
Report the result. 18.8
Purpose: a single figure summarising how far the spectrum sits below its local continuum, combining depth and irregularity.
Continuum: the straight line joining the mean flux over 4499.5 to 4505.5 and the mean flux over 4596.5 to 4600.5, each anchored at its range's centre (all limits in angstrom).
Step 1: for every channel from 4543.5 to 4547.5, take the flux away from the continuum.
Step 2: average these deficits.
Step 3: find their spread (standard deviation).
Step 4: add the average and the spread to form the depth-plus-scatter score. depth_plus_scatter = 0.1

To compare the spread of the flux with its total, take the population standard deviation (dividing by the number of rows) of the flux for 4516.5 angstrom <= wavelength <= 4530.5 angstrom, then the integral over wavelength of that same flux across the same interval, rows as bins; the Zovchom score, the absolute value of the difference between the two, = 236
